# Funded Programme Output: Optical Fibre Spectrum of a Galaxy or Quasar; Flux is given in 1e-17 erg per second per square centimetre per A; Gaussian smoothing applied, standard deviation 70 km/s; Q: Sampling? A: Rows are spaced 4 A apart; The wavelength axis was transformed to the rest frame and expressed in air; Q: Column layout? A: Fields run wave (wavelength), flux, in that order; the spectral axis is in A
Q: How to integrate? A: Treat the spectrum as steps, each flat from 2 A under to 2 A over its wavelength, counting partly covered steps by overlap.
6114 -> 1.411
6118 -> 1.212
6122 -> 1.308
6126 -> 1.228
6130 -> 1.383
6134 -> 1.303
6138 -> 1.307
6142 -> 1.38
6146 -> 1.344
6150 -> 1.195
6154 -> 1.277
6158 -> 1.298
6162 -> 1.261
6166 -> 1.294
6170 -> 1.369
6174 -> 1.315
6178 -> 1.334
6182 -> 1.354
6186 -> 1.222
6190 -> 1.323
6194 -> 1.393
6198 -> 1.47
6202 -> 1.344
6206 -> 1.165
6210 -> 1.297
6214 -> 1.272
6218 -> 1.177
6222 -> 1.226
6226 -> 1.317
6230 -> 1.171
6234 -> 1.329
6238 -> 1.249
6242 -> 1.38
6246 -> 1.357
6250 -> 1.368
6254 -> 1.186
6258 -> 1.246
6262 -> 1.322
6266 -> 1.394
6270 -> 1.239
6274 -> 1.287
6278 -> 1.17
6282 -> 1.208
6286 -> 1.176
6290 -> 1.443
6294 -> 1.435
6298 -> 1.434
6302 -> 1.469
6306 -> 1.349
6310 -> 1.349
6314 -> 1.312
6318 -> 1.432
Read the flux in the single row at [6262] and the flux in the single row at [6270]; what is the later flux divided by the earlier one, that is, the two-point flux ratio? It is 0.94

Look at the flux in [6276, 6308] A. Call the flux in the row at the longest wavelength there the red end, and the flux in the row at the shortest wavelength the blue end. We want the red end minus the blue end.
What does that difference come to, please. 0.18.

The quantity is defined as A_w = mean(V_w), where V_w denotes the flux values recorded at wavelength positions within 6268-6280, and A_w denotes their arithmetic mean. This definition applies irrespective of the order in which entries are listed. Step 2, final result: 1.23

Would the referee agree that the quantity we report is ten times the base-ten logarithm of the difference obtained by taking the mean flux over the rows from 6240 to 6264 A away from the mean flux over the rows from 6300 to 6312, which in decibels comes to -11.0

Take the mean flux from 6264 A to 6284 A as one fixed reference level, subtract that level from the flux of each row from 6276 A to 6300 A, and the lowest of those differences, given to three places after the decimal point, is -0.090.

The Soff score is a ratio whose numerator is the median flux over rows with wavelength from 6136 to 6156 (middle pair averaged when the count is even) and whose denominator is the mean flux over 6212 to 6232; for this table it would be 1.06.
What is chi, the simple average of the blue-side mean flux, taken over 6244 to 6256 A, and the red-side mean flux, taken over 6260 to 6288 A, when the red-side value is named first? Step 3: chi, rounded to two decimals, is 1.28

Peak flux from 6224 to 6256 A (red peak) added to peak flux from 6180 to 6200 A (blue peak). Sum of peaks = 2.85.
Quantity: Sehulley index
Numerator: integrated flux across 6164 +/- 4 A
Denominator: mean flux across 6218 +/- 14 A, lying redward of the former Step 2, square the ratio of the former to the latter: 69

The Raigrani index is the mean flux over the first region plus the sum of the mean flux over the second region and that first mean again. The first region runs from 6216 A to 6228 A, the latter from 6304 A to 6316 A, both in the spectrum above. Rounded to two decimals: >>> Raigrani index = 3.82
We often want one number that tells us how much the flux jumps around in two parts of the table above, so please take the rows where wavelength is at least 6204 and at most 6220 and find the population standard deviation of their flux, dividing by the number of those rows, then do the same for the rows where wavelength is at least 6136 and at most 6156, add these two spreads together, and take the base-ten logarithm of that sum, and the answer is -0.92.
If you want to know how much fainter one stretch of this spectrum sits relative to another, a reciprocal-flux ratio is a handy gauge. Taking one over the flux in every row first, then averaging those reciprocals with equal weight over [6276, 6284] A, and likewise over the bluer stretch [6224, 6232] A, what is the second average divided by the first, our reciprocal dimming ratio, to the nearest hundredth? 0.96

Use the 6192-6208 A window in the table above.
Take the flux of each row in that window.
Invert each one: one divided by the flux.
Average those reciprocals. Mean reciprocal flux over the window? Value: 0.750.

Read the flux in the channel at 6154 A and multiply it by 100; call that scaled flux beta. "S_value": 128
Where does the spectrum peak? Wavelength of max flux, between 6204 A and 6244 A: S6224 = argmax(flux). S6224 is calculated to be 6242 A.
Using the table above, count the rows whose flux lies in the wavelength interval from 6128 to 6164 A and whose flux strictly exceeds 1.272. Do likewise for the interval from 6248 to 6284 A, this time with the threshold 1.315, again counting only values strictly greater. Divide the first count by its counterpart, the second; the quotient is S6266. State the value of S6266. 2.3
